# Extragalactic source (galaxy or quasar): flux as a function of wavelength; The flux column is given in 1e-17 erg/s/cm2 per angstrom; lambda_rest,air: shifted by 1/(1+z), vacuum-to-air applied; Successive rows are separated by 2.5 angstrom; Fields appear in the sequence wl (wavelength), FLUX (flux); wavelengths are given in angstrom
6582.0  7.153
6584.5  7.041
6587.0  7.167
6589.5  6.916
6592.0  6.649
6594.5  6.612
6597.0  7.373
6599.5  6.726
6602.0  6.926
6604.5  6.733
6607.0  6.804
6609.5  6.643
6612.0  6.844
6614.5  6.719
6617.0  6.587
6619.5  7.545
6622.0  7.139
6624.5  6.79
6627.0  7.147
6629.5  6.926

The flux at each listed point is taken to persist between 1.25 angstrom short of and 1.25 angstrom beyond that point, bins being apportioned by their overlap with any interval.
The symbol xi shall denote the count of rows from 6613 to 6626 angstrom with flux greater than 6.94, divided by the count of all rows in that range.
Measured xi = 0.40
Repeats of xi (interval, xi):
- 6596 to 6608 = 0.20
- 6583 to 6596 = 0.40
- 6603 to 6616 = 0.00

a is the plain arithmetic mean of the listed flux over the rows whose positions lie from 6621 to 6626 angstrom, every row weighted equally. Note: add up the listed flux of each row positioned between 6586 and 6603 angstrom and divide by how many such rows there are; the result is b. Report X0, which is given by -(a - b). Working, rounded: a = 6.96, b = 6.91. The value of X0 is -0.05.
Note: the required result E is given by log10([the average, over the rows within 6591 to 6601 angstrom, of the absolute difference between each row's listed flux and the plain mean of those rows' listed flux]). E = -0.57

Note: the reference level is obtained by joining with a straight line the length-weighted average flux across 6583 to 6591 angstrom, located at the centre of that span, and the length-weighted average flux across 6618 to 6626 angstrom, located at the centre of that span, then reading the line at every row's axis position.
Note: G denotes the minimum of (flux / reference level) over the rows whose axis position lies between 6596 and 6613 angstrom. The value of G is 0.935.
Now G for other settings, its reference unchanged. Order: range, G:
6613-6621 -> 0.925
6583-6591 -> 0.982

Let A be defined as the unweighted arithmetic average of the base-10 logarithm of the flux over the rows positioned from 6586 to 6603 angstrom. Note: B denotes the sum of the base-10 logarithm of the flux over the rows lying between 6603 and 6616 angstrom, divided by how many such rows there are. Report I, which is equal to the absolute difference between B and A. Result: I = 0.0100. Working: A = 0.839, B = 0.8292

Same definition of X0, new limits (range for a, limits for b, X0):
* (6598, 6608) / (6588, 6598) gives 0.09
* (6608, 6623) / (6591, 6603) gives -0.06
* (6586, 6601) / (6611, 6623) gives 0.06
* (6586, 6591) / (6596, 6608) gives -0.13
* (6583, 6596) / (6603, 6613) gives -0.12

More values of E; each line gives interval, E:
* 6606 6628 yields -0.62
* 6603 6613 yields -1.17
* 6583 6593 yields -0.79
